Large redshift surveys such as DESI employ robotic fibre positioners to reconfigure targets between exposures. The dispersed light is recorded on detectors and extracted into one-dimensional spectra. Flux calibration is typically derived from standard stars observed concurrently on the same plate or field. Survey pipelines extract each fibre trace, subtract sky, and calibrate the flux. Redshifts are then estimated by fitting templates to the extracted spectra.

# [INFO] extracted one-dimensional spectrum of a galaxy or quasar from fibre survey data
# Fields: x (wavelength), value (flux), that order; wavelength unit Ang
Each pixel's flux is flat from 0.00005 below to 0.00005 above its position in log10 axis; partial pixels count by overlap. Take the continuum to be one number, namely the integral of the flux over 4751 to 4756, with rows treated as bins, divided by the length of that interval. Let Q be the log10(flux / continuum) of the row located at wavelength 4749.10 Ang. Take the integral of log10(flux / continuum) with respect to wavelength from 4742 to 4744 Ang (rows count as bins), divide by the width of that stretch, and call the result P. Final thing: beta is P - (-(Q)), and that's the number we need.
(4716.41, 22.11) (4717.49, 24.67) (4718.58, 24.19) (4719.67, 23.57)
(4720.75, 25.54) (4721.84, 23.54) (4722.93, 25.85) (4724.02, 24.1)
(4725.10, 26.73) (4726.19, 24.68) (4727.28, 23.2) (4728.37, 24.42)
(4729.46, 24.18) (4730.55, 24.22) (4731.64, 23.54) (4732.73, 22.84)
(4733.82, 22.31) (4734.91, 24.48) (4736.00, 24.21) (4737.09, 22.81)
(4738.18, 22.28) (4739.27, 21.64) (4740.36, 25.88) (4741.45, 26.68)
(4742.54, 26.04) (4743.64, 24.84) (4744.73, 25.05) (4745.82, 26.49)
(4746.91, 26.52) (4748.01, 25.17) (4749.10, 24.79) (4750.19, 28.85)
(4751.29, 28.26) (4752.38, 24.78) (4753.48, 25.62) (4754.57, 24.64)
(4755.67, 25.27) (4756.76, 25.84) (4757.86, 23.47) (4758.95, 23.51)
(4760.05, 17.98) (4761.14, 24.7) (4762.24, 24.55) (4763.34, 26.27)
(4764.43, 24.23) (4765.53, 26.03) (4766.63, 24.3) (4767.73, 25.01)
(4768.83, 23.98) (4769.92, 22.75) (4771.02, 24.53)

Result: -0.016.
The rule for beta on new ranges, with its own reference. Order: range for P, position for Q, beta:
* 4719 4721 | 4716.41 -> -0.085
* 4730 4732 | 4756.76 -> -0.025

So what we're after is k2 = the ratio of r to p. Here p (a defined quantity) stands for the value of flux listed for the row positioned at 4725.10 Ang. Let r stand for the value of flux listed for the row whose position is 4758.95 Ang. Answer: 0.88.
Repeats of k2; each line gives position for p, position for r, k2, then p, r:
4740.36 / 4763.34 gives 1.02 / 25.88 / 26.27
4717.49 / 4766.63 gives 0.99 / 24.67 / 24.3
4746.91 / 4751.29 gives 1.07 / 26.52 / 28.26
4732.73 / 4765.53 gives 1.14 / 22.84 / 26.03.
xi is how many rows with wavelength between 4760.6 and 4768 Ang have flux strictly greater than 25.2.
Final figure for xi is 2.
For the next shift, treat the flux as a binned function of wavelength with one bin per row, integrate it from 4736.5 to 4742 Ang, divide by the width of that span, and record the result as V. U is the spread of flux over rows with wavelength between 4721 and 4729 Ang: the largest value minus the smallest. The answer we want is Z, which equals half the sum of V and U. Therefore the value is 13.7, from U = 3.5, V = 24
